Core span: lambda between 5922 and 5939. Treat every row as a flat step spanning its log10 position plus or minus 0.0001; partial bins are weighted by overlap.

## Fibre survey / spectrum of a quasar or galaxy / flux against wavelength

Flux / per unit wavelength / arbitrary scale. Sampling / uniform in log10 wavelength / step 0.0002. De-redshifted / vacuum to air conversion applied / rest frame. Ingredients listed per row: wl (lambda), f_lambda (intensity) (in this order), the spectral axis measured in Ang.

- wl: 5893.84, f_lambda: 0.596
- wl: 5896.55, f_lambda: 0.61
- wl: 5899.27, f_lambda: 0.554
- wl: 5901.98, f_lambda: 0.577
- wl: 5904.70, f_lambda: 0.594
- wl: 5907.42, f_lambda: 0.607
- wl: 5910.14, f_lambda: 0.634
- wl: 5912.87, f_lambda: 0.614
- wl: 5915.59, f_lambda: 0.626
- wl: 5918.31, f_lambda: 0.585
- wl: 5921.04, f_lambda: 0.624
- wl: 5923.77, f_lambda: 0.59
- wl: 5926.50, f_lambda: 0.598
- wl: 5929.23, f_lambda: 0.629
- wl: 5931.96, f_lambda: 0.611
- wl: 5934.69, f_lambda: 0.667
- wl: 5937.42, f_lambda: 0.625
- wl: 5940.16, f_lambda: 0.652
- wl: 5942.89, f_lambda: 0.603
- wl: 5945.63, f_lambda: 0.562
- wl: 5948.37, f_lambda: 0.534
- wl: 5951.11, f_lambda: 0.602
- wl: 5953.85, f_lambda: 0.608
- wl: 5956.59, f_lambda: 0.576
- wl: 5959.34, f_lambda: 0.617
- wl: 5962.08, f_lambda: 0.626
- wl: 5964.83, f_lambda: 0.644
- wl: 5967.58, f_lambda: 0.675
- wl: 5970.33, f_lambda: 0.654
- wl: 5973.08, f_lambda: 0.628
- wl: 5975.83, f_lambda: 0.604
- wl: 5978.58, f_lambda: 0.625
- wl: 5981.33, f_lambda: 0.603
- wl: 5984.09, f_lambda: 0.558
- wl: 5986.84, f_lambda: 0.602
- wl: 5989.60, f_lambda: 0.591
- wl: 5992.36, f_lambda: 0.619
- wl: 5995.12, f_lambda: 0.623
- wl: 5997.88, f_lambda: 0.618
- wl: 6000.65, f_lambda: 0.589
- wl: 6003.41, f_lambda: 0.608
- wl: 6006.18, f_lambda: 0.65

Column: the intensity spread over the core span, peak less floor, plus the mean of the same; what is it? 0.70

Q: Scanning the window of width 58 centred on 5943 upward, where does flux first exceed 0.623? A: 5915.59 Ang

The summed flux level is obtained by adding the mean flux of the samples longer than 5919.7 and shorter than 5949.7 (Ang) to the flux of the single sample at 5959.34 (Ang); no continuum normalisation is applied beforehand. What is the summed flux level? 1.23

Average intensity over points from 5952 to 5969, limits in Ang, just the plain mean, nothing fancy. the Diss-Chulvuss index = 0.624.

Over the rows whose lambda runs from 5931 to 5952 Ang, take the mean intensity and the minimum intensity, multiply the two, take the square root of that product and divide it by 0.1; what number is 5.69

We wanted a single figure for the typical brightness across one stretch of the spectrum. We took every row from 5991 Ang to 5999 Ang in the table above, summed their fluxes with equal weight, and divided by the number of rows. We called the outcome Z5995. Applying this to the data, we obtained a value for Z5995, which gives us 0.620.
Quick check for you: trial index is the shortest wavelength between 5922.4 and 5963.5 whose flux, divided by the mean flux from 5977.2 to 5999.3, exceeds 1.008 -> 5929.23 Ang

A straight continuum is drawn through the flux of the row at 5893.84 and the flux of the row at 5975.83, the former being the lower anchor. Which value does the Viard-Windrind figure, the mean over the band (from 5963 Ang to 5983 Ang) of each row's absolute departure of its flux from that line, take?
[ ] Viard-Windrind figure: 0.030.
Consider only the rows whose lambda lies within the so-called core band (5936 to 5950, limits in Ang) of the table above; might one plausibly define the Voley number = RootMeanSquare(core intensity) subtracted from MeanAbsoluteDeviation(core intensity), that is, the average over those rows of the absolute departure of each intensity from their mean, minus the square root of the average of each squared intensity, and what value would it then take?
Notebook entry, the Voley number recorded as -0.559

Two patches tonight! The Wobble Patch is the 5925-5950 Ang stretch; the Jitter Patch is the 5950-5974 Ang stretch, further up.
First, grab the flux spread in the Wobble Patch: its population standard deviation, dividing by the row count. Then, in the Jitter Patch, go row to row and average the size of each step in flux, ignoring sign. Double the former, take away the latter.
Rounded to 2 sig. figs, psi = 0.055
